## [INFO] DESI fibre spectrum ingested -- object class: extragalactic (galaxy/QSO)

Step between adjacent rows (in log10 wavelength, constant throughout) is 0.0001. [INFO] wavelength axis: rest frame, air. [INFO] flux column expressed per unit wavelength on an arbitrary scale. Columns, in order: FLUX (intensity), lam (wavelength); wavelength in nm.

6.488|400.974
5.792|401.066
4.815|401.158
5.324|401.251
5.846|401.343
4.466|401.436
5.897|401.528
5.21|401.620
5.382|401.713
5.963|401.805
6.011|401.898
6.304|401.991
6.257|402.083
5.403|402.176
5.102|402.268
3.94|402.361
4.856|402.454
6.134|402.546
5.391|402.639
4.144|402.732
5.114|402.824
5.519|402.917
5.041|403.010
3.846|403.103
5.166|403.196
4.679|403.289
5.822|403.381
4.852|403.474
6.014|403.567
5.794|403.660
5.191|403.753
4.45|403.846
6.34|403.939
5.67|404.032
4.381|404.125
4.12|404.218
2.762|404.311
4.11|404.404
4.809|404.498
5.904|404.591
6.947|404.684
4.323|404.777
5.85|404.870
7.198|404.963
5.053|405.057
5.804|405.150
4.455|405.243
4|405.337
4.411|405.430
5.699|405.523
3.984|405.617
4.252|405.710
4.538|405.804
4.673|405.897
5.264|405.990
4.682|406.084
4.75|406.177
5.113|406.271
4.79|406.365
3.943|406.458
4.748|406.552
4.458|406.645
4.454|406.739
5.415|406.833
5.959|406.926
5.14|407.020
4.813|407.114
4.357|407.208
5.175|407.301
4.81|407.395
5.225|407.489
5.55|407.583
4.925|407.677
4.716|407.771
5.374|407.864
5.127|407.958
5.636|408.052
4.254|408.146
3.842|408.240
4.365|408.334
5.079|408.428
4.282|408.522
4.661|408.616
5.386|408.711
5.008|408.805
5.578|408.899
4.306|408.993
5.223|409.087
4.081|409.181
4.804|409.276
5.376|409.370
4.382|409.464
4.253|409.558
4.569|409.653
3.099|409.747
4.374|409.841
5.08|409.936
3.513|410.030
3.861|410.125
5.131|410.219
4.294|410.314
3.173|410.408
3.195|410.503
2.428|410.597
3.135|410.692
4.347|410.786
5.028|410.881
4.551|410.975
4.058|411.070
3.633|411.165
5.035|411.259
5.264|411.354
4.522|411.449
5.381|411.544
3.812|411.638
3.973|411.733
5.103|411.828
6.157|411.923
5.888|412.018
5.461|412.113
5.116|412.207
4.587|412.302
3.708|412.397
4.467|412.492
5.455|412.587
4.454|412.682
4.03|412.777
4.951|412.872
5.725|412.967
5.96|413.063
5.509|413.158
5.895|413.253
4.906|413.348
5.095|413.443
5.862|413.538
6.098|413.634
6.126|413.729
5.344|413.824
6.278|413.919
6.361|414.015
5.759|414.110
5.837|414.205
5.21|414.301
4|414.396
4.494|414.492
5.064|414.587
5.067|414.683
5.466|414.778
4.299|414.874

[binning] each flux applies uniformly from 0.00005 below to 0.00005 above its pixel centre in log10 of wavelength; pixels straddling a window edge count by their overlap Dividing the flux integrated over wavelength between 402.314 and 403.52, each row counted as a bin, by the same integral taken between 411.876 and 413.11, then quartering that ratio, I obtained 0.239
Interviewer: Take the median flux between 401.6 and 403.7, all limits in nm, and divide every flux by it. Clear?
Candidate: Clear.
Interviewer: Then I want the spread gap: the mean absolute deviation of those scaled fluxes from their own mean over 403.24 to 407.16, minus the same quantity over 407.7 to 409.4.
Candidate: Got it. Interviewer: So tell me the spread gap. 0.04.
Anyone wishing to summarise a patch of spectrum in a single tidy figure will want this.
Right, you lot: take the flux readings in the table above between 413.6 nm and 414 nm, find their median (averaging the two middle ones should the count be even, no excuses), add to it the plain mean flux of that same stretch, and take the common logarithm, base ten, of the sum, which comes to 1.08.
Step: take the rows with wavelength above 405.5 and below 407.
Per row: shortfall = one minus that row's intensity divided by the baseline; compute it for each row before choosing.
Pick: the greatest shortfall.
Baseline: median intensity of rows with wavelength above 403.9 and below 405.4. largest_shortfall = 0.20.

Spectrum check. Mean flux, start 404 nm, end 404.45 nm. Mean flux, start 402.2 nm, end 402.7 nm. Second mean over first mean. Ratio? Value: 1.2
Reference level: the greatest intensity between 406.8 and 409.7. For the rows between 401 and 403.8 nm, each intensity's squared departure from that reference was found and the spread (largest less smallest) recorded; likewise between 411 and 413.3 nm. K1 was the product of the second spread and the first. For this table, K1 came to 24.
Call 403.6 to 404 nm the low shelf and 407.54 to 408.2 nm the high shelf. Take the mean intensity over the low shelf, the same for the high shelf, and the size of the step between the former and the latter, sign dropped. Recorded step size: 0.4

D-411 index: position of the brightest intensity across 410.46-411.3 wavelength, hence 411.259 nm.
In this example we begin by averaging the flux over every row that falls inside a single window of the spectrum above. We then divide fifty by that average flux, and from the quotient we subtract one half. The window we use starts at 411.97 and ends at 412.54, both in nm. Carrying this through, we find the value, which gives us 9.8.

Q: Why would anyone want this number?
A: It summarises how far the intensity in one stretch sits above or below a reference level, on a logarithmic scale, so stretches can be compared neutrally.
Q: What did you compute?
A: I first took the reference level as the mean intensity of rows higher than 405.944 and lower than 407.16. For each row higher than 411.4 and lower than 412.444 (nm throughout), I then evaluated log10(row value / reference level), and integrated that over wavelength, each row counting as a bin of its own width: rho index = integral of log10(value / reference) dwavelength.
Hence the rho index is -0.01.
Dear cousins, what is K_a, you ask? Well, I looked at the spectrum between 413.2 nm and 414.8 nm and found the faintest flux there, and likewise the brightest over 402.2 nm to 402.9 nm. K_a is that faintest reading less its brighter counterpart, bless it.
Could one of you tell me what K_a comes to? -2.1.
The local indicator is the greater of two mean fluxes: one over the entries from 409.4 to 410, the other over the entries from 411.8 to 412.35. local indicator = 5.4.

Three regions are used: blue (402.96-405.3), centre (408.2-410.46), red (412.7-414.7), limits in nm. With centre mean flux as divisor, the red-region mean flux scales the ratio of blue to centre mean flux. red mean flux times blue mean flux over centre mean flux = 6.2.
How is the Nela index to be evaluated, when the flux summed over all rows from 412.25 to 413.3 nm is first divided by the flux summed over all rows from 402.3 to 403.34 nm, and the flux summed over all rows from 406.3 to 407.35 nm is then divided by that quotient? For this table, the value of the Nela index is 52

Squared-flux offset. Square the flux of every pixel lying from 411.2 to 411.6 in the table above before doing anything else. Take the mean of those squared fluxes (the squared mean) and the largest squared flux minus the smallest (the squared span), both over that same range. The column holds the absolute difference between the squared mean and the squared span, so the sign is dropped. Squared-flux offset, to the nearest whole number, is 17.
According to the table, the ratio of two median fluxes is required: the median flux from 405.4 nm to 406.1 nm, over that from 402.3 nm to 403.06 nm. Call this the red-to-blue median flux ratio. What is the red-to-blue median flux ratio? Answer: 0.91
